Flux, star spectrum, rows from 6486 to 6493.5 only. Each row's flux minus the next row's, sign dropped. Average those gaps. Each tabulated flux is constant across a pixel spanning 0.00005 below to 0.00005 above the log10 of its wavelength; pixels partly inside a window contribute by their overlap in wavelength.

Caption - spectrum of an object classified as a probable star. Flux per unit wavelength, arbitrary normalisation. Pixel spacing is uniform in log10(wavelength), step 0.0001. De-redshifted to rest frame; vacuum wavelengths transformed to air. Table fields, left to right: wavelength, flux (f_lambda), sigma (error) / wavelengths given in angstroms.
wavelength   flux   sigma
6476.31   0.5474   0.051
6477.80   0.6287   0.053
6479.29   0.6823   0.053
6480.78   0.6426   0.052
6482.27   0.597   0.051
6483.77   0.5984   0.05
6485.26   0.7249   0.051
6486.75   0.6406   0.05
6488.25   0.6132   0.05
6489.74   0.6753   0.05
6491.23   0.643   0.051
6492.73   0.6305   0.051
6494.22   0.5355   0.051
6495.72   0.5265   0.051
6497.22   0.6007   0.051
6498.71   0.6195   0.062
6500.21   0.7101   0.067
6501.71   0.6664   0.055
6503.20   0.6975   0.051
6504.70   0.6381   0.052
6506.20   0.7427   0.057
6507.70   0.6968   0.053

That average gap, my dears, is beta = 0.034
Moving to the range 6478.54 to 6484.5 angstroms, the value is 0.029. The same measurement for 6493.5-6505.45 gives 0.047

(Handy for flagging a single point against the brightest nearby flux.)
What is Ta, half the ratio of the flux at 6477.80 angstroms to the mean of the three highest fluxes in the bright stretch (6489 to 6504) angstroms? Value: 0.45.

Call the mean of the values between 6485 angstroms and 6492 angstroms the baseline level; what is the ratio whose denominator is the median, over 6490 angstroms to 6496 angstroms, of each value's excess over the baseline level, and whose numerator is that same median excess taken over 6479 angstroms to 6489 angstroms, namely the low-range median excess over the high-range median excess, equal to 0.2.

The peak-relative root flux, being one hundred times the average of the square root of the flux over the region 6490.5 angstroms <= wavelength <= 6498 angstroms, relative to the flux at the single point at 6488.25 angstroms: 125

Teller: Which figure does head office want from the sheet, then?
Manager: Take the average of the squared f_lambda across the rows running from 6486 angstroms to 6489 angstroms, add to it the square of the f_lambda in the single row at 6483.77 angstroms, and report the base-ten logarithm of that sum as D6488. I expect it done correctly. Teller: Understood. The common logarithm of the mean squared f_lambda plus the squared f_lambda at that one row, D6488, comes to -0.124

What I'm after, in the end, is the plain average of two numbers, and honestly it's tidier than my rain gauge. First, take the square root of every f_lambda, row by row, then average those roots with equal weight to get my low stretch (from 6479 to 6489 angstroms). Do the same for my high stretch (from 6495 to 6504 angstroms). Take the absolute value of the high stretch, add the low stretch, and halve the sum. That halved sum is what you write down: 0.799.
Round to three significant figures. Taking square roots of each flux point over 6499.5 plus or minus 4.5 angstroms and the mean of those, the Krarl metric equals 0.797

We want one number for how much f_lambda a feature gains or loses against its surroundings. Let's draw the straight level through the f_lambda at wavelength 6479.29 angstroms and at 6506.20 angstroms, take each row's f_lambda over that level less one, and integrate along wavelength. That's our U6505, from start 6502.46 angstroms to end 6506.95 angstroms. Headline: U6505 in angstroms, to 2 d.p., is -0.28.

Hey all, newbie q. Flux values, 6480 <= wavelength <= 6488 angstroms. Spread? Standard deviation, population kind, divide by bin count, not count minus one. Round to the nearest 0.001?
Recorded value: 0.046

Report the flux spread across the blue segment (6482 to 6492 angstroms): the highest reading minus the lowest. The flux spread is 0.128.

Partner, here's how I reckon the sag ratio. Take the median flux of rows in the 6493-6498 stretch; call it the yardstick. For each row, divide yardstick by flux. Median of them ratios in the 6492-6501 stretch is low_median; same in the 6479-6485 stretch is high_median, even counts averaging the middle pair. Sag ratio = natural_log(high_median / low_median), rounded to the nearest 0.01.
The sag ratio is -0.02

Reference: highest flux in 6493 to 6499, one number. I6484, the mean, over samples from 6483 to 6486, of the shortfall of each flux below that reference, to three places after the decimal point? -0.042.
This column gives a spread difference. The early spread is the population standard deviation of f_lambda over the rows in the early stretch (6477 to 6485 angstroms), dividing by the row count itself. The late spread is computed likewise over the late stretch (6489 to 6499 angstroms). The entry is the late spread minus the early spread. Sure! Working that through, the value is 0.019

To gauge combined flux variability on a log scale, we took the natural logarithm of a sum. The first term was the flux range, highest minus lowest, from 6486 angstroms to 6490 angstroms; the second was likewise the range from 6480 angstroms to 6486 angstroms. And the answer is -1.66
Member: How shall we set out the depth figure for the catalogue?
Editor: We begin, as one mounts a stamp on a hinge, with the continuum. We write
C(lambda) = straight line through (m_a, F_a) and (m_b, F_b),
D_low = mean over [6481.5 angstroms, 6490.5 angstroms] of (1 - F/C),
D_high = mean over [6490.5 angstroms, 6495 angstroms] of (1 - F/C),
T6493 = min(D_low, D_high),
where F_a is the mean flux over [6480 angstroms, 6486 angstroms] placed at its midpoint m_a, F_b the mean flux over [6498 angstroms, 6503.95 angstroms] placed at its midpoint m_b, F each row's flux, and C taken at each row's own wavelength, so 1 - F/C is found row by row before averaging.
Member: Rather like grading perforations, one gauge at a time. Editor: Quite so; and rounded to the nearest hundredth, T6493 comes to 0.01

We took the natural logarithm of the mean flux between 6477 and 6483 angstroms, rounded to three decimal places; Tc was -0.450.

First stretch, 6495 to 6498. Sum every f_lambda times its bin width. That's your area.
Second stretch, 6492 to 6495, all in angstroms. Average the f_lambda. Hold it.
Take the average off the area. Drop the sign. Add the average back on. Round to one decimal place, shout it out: 1.7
